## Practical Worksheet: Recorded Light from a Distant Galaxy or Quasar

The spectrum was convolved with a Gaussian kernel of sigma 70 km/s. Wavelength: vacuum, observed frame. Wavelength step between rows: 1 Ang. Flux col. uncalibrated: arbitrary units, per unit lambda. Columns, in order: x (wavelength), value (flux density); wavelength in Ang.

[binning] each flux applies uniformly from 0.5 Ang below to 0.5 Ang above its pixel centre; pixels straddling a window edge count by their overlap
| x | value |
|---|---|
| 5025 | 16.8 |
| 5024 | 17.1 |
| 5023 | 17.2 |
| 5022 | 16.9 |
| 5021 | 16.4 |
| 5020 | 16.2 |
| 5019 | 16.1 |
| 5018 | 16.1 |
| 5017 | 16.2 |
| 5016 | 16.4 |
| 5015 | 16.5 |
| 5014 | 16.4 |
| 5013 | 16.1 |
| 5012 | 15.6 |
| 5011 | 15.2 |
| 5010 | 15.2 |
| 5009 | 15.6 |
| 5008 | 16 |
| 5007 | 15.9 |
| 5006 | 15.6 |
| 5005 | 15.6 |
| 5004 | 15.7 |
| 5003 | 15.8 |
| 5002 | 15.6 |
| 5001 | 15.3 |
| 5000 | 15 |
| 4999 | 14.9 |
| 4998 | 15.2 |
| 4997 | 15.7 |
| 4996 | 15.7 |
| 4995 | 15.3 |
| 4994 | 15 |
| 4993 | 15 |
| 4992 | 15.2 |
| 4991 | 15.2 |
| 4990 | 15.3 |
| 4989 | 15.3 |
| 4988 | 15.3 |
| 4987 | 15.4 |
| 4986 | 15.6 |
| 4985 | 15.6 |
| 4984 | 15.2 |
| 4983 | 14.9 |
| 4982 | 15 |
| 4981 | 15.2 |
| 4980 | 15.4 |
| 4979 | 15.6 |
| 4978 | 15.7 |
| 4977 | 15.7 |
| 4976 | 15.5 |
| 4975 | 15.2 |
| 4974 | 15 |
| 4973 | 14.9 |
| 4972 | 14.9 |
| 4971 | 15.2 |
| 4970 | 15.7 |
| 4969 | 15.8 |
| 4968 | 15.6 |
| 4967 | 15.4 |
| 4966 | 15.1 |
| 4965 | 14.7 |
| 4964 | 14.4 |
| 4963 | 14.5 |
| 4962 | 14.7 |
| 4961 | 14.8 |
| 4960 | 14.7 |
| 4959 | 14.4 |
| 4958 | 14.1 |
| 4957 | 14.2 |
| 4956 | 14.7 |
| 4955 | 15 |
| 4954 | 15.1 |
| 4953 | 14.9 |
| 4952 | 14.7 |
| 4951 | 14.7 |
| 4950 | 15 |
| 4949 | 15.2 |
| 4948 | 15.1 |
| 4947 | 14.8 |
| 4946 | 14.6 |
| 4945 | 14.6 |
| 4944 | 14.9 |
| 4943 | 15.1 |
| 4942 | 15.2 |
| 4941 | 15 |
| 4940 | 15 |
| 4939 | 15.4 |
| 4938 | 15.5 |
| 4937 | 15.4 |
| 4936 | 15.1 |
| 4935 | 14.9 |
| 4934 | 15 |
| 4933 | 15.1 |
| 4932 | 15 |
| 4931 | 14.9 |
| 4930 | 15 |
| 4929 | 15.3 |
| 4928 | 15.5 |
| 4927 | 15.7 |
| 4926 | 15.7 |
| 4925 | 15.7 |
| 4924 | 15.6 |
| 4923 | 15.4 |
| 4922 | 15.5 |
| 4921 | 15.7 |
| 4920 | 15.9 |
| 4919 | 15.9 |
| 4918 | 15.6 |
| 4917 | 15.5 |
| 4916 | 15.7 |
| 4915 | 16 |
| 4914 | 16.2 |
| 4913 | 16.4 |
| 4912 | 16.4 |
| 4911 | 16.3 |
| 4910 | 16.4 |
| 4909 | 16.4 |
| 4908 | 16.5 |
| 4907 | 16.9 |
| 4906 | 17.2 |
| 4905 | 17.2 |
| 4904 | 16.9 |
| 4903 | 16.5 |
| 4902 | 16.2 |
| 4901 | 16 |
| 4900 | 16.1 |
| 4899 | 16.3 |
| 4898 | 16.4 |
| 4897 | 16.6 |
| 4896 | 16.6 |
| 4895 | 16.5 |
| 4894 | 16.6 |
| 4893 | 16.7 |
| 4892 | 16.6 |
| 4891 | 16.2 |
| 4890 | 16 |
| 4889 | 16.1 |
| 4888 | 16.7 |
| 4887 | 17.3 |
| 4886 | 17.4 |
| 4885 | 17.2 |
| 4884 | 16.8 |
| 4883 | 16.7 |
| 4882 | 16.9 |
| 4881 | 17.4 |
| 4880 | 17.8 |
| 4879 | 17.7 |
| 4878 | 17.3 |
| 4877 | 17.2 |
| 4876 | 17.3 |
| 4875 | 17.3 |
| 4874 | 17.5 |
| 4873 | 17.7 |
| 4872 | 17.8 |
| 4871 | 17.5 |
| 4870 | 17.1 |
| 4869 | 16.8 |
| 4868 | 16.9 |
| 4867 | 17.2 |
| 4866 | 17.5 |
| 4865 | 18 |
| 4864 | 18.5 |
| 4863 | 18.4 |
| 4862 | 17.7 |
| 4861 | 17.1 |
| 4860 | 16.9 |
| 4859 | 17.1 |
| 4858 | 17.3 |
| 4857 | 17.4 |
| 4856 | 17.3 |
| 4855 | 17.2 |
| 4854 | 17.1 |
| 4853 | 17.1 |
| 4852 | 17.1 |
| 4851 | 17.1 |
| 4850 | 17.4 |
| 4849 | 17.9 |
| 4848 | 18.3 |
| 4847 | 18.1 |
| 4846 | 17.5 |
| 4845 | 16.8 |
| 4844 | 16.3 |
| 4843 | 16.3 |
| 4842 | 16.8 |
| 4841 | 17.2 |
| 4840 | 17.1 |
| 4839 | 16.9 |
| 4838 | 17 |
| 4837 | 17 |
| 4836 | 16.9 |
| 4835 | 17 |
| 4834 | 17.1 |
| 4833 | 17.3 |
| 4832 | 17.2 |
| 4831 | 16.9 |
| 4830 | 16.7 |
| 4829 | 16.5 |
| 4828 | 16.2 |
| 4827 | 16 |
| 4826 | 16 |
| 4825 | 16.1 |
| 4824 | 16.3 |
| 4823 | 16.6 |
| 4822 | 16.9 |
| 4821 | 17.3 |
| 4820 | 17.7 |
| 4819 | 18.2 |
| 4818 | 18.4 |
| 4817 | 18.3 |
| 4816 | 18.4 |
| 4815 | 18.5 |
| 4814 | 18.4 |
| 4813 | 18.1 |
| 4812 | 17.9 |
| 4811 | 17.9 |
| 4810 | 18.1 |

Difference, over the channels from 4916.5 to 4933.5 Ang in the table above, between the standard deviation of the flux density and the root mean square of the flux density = -15.2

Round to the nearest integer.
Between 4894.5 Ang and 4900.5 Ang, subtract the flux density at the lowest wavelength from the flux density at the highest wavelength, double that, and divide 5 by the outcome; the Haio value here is -6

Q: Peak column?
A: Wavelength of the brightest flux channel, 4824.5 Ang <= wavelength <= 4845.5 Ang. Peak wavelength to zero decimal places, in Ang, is 4833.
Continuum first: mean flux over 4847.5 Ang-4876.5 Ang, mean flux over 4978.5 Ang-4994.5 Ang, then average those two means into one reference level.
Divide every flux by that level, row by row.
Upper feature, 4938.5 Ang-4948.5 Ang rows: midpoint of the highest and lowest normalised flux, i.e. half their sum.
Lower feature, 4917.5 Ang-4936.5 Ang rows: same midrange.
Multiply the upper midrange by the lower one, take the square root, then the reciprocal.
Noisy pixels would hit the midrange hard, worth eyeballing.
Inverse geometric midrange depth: 1.08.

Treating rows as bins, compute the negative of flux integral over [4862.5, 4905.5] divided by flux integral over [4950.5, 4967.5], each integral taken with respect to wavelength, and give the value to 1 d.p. -2.9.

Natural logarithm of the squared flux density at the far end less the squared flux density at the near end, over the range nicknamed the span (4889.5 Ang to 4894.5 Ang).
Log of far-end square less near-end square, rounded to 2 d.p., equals 2.97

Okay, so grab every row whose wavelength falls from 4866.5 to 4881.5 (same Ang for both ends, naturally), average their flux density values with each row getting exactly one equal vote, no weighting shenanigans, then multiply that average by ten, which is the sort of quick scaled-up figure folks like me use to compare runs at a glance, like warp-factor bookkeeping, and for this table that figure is 174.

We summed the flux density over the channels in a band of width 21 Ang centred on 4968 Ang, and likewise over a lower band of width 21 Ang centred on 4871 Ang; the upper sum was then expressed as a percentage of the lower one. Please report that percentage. 85.9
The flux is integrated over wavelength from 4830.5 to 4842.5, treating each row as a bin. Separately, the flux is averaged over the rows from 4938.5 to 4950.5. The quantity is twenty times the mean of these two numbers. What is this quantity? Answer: 2194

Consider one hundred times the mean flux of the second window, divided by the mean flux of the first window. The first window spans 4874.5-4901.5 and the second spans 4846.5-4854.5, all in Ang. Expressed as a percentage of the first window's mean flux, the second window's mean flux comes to 104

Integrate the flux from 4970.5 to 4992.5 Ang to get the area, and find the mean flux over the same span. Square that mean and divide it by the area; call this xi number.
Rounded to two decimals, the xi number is 0.69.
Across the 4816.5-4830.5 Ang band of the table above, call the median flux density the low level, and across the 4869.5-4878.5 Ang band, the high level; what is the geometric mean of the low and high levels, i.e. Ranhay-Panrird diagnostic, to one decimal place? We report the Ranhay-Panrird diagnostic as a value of 17.0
